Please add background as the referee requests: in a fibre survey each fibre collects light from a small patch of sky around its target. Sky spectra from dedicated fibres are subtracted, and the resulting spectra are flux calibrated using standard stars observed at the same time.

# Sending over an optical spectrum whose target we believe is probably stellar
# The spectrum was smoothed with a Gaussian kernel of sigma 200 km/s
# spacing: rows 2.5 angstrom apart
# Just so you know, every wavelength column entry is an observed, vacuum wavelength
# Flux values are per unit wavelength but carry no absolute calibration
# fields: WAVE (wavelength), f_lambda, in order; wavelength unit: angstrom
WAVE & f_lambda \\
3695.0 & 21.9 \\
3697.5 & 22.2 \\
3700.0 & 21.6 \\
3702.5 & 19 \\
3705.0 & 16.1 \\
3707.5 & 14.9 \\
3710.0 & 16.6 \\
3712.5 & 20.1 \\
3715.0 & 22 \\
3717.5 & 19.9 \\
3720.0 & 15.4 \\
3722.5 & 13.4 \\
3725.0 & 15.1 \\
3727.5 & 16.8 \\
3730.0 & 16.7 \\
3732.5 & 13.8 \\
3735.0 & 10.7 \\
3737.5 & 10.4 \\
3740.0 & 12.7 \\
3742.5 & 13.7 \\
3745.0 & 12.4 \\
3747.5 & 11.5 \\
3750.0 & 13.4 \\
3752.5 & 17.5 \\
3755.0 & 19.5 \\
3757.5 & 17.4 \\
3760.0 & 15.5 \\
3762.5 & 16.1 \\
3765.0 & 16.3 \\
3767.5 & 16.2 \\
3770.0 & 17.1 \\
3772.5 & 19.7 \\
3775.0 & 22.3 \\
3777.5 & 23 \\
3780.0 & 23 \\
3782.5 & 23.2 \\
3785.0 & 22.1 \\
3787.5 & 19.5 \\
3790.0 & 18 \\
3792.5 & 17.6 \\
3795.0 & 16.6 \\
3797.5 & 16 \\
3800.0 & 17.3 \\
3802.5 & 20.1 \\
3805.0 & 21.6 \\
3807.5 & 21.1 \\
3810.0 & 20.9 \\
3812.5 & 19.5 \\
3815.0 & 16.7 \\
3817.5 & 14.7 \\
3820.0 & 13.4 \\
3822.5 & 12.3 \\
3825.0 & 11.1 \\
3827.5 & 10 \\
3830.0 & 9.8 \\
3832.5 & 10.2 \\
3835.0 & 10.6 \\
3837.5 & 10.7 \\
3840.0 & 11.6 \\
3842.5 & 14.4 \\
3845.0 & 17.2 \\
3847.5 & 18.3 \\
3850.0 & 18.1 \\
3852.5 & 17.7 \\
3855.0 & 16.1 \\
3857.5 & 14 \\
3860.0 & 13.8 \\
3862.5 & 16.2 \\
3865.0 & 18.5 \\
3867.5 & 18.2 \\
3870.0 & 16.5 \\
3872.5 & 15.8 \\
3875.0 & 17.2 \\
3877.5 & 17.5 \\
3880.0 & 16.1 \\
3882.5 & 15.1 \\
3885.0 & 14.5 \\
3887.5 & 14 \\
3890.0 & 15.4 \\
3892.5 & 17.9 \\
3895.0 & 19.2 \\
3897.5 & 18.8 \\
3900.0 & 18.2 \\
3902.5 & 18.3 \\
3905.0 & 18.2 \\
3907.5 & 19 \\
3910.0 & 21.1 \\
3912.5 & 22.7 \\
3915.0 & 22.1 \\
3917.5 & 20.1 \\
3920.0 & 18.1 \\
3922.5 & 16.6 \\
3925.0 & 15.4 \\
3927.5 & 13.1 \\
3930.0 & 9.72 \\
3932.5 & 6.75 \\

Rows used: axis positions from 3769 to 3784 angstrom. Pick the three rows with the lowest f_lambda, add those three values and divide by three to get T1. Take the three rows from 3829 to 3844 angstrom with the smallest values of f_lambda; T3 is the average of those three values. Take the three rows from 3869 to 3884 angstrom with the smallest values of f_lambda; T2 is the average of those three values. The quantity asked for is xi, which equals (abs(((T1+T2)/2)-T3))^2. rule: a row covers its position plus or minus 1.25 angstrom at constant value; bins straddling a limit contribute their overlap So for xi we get 56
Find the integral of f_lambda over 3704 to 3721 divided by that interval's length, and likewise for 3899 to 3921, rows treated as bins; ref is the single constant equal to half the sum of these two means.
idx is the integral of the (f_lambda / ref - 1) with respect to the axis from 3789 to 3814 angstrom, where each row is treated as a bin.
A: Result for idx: 0 angstrom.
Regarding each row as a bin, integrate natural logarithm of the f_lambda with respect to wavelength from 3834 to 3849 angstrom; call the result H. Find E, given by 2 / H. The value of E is 0.0511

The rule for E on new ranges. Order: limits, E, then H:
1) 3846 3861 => 0.0478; 41.9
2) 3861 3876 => 0.0471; 42.5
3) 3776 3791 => 0.0435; 46.0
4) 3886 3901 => 0.0470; 42.6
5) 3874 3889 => 0.0485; 41.3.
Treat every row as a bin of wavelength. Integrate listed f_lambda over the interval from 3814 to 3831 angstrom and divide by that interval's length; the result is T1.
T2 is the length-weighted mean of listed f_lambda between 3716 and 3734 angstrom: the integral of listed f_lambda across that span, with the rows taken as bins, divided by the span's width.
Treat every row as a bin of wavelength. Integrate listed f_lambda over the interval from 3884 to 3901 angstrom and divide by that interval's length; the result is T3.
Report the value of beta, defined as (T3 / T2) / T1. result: 0.085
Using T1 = 12.6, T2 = 16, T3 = 16.9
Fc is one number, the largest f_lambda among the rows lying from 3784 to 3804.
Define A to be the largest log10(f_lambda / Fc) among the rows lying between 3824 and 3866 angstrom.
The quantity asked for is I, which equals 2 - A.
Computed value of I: 2.08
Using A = -0.077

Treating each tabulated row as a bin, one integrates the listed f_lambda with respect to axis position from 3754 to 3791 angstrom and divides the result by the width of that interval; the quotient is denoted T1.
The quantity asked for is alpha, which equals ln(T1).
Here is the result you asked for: 3.0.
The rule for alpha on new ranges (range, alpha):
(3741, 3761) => 2.7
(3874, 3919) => 2.9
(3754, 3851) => 2.8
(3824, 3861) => 2.6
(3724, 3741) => 2.6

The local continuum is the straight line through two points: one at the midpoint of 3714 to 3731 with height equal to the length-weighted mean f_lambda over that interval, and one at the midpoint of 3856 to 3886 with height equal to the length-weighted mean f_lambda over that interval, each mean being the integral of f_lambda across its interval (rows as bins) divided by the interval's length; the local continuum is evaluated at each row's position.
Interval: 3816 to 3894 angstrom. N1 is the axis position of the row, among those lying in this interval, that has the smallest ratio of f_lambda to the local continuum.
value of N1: 3830.0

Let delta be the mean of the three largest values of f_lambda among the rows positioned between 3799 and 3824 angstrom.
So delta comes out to 21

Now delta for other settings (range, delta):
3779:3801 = 23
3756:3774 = 18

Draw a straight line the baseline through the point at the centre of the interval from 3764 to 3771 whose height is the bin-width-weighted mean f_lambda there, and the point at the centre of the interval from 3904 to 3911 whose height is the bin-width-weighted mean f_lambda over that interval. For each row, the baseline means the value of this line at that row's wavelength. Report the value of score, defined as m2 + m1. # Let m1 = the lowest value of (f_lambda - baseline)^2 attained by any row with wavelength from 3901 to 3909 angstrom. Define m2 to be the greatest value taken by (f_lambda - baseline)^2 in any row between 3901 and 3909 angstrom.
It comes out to 2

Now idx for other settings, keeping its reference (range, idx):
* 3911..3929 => -1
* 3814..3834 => -7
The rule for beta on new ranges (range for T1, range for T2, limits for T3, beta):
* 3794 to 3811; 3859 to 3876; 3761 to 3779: 0.059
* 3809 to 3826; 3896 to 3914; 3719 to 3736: 0.048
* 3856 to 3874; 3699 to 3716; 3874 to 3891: 0.052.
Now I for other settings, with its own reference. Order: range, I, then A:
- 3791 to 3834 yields 2.01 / -0.010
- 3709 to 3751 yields 2.00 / -0.002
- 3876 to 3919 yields 1.99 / 0.012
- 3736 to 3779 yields 1.98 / 0.017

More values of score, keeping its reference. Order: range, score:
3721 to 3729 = 5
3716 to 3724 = 19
